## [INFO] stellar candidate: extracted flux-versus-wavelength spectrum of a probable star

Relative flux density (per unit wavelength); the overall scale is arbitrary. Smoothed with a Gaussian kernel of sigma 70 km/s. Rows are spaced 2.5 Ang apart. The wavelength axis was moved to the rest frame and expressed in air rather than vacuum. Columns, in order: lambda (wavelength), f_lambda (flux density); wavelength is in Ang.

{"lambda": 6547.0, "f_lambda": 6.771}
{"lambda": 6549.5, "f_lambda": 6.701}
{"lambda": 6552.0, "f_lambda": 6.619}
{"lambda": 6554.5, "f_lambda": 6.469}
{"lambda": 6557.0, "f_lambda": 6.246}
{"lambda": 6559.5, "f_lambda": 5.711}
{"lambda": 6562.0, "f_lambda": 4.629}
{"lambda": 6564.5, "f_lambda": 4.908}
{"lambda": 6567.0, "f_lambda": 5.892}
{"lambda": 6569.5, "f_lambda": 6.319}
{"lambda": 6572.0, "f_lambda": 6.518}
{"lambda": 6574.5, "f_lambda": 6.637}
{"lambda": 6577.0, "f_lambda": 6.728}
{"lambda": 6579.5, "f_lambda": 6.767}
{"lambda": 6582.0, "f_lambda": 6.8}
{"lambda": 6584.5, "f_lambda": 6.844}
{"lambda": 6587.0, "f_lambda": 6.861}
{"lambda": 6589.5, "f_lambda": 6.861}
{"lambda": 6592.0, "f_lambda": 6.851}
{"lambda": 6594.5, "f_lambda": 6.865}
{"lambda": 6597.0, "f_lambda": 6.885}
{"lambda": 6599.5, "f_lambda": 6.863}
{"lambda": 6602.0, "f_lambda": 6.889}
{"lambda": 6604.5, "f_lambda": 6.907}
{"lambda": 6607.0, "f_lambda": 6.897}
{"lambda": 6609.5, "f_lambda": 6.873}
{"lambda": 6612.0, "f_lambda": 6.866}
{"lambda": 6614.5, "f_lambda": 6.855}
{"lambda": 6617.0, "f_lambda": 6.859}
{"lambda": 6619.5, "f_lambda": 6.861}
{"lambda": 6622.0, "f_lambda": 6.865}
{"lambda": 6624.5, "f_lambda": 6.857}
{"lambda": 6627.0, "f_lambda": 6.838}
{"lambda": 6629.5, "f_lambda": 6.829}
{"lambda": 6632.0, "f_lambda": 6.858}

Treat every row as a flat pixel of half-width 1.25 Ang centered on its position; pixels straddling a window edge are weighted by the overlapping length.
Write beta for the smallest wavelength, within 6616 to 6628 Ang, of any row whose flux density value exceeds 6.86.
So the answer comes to 6619.5 Ang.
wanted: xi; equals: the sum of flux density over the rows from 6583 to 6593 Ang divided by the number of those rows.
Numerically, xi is 6.85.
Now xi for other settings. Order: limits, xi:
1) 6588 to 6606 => 6.87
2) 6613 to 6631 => 6.85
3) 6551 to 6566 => 5.76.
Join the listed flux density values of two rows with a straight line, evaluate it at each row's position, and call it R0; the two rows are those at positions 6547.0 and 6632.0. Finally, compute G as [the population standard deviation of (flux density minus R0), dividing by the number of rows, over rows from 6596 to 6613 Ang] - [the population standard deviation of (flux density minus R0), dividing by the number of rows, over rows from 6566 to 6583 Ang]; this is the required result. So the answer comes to -0.3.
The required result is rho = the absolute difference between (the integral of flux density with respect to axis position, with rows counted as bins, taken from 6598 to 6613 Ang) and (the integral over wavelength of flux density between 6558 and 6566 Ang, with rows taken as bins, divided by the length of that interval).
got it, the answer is 98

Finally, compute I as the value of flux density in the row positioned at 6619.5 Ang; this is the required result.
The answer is 6.861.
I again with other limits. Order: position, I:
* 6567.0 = 5.892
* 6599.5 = 6.863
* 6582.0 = 6.8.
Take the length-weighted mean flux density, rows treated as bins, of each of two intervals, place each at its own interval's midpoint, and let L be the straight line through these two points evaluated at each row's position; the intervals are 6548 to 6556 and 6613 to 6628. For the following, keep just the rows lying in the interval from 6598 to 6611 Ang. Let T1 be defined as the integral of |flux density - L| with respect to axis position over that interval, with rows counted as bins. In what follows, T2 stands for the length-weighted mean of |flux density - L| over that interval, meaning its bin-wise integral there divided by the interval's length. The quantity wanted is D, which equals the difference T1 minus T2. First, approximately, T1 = 1.2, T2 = 0.091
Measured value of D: 1.1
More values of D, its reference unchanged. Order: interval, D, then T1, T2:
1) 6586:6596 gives 1.1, 1.2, 0.118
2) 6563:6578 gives 7.6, 8.1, 0.543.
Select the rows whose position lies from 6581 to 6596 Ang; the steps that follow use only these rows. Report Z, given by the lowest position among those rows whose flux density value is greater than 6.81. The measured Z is 6584.5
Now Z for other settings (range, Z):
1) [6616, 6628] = 6617.0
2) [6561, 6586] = 6584.5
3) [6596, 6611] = 6597.0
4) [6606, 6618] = 6607.0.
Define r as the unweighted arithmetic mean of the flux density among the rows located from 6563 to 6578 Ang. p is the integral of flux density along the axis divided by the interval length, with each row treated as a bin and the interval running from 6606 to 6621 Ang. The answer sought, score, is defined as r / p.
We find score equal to 0.90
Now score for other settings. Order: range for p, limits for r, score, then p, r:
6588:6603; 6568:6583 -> 0.97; 6.87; 6.6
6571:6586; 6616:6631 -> 1.02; 6.72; 6.9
